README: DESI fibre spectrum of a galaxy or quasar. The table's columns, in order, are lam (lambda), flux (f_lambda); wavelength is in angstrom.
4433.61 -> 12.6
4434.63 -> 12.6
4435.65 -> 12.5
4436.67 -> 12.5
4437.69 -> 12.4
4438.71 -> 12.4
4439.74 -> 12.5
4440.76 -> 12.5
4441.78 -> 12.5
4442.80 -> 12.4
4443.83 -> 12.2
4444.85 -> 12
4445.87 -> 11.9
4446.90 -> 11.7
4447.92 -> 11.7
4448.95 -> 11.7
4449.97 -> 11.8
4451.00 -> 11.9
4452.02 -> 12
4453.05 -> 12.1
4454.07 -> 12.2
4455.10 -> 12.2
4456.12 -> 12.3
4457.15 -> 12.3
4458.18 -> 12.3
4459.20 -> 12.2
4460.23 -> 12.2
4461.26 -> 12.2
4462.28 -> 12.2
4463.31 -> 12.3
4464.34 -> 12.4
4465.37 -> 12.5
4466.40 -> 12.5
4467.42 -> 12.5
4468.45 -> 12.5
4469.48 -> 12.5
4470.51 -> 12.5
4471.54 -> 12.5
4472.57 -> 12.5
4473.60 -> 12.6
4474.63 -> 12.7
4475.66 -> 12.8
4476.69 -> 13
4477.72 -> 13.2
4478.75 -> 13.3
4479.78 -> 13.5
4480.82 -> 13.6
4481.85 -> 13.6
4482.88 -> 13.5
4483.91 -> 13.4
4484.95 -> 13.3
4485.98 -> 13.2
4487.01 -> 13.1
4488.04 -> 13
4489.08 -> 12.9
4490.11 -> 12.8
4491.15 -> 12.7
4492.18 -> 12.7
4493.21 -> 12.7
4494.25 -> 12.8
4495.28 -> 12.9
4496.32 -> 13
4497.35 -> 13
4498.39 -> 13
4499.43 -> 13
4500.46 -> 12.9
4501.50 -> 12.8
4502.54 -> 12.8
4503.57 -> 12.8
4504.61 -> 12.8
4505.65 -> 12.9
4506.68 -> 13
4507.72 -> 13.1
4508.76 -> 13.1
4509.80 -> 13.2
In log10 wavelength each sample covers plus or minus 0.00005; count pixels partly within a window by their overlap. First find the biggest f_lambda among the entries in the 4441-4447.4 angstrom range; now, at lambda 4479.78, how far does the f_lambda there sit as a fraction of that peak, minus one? 0.080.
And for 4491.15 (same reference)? 0.016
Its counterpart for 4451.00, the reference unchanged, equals -0.048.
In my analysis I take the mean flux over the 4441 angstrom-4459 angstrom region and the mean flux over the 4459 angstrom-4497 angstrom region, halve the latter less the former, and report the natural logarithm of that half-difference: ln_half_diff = -1.0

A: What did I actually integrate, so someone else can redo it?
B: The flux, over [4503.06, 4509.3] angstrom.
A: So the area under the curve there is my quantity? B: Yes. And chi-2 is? 81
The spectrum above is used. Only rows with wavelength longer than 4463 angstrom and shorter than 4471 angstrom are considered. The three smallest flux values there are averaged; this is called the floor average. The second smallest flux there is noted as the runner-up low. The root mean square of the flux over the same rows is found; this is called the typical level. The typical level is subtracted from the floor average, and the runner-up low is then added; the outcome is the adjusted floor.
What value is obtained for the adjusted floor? 12.3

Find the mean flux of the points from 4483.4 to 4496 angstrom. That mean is 12.96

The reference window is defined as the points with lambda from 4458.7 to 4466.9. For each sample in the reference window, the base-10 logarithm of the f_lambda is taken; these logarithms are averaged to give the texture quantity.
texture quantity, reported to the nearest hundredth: 1.09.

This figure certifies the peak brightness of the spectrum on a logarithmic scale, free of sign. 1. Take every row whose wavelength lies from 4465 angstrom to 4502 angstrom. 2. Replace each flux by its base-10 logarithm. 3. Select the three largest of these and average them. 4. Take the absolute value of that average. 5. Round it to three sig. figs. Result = 1.13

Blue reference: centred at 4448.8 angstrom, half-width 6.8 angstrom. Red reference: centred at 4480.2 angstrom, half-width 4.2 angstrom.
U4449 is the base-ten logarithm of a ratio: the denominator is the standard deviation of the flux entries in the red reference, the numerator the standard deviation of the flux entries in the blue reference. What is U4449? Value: 0.0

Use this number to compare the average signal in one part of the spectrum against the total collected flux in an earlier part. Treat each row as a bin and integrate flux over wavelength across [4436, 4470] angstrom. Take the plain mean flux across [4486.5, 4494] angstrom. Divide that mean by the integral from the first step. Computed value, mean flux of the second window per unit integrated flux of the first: 0.031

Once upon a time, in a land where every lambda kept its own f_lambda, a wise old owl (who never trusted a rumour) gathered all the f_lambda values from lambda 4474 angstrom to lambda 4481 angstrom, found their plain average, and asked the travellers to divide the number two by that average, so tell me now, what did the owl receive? 0.152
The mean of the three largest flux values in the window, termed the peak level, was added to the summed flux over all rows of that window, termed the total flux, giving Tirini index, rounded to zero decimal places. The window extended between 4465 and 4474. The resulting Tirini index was 125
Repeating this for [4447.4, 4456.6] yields 120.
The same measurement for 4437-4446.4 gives 123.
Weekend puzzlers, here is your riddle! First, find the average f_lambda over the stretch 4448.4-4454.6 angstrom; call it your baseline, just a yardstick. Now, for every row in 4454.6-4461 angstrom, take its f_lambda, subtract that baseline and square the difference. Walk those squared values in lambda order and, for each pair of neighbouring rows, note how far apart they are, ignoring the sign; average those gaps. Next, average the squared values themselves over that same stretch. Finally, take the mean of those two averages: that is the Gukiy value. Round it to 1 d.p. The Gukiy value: 0.1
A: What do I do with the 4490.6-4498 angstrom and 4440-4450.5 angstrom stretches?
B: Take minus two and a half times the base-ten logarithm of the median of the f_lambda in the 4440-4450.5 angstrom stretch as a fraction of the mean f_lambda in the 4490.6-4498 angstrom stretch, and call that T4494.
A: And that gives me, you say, 0.08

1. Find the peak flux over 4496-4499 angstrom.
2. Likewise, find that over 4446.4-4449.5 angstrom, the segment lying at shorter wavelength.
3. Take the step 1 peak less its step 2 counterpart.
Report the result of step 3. 1.3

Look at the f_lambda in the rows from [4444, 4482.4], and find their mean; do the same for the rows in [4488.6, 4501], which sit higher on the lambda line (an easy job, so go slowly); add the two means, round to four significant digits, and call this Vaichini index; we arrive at 25.30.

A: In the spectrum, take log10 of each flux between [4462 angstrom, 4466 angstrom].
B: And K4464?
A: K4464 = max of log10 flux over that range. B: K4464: 1.10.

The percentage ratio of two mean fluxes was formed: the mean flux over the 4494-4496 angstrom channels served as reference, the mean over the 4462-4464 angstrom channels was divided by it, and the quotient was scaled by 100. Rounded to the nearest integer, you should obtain 95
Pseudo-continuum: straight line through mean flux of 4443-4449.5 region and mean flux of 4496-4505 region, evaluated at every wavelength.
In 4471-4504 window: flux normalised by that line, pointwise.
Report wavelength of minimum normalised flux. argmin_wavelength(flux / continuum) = 4503.57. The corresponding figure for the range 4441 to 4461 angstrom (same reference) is 4448.95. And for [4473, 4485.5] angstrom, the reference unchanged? 4473.60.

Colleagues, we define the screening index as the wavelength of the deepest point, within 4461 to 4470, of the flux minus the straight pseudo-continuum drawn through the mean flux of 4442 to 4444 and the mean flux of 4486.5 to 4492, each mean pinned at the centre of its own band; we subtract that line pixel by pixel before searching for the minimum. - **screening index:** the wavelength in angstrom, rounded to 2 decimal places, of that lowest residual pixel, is 4462.28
